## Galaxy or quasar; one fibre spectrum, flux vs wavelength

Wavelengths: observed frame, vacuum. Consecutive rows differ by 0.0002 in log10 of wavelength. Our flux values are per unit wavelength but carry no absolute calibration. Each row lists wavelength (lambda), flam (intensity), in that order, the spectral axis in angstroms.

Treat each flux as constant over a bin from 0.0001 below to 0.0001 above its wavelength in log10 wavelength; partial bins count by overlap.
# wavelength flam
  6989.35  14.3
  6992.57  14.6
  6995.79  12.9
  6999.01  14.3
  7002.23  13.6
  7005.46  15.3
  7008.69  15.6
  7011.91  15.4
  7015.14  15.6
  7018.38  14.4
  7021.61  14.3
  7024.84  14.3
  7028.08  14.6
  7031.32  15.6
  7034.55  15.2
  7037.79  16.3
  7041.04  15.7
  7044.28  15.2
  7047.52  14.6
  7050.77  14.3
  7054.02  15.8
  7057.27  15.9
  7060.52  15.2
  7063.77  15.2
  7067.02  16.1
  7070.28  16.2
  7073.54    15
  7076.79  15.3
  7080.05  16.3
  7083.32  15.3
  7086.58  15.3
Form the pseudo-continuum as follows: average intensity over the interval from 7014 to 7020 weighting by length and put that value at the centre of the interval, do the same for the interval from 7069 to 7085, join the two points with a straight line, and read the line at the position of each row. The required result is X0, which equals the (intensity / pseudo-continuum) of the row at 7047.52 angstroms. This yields 0.96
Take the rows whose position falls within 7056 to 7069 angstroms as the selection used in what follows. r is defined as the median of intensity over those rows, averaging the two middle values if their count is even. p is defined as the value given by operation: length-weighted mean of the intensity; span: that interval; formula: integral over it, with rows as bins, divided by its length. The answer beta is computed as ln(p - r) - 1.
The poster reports -3.81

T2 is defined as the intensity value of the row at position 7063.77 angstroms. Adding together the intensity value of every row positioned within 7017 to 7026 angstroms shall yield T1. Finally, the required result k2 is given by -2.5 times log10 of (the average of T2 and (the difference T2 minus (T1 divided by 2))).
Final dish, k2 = -1.6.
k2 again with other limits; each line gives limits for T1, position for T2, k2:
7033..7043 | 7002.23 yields -0.6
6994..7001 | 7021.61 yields -2.2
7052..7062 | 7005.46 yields -1.4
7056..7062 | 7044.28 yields -2.2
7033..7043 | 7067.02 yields -1.6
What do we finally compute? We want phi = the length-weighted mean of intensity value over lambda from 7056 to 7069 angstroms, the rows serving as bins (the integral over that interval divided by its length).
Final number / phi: 15.6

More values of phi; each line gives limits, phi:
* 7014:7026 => 14.6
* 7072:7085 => 15.5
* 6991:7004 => 13.9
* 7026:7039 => 15.4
